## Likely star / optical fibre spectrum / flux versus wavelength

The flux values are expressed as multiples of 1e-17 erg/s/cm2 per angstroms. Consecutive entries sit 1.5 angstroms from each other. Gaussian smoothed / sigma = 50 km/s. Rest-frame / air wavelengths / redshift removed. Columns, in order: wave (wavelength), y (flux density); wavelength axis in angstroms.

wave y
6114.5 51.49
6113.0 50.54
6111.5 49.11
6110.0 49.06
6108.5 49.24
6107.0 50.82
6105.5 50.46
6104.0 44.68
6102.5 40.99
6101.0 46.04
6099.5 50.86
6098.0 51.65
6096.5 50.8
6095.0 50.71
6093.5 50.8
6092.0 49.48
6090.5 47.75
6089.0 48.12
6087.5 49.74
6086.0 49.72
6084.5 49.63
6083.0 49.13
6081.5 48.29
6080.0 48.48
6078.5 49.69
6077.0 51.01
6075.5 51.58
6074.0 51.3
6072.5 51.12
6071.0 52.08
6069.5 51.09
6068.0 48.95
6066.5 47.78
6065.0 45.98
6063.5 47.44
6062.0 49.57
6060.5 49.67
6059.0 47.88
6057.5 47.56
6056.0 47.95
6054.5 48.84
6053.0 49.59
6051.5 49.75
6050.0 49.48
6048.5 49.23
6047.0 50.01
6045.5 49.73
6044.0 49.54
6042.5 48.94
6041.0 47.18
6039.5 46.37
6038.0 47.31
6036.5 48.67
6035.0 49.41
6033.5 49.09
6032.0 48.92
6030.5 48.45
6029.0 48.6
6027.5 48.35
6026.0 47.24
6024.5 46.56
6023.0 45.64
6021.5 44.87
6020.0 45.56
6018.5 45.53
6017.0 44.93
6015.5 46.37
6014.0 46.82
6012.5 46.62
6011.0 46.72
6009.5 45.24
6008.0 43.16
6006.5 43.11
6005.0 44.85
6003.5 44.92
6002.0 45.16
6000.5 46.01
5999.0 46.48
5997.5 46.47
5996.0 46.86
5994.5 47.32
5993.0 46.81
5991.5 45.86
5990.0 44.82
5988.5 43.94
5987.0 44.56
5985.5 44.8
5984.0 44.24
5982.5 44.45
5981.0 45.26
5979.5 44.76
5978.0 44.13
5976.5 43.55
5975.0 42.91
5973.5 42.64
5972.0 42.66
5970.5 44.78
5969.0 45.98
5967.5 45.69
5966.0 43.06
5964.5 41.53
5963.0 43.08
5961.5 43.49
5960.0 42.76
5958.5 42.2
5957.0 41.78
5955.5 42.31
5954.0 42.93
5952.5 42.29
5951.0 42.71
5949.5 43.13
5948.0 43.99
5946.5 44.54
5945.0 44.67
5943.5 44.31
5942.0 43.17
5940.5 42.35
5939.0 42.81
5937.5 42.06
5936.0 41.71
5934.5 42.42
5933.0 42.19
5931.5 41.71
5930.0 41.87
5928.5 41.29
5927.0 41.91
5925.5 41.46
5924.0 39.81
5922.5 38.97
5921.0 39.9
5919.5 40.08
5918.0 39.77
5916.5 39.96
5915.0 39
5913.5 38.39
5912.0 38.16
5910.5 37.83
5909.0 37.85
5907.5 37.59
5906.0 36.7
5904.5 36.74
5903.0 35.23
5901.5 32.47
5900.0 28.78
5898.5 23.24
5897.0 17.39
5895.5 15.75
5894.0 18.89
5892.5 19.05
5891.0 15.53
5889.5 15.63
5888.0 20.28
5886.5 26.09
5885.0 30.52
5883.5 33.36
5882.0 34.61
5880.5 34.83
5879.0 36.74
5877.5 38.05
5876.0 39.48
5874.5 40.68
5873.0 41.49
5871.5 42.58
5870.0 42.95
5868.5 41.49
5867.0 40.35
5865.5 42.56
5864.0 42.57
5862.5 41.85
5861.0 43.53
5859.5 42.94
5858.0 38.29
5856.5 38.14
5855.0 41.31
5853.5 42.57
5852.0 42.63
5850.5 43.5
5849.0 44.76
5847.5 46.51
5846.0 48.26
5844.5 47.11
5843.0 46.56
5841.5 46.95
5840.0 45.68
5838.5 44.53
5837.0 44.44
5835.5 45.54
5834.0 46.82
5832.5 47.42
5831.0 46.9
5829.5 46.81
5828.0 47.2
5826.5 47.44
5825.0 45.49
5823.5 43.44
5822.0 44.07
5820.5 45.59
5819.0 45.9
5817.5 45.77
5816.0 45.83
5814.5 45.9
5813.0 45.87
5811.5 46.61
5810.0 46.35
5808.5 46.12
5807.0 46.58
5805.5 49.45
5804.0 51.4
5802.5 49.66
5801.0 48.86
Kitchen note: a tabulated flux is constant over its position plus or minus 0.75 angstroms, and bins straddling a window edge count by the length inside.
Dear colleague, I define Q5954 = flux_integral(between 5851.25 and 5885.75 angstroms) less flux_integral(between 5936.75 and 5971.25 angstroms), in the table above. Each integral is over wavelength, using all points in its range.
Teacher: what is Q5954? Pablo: -123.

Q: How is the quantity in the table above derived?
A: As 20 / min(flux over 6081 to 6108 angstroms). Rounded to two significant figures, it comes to 0.49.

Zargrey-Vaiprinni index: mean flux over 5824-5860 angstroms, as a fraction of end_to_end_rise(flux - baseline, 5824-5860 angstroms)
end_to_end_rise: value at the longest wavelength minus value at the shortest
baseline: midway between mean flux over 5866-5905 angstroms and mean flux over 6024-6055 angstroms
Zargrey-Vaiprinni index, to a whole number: -18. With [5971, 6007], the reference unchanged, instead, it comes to 100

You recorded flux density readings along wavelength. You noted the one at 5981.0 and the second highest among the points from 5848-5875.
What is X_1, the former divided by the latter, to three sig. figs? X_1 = 1.04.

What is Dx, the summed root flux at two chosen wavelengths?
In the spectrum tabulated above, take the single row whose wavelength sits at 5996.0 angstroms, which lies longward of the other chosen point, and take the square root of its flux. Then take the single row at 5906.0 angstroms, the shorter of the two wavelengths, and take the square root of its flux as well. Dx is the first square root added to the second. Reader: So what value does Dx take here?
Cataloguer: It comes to 12.9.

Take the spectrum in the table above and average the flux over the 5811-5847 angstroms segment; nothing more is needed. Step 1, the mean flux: 46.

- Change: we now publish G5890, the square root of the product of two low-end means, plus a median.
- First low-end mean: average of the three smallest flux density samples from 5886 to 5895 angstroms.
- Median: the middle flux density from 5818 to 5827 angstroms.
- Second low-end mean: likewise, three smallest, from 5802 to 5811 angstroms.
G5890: 73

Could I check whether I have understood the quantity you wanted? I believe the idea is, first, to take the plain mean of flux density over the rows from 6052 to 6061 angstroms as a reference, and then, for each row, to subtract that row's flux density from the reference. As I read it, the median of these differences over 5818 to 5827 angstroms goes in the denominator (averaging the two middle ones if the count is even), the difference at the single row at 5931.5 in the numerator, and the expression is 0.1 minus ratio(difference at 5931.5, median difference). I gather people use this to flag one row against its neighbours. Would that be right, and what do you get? -2.2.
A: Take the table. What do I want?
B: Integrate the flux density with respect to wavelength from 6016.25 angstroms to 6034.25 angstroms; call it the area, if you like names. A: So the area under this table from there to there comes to 846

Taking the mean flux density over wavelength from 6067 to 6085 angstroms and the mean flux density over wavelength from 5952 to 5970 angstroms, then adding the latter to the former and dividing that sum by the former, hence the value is 1.86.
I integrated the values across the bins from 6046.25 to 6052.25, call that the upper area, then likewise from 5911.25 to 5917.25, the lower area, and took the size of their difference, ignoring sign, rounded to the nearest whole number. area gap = 64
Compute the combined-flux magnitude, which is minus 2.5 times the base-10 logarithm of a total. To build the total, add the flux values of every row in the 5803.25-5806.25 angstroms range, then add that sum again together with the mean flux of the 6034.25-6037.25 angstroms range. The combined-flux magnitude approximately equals -6.00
